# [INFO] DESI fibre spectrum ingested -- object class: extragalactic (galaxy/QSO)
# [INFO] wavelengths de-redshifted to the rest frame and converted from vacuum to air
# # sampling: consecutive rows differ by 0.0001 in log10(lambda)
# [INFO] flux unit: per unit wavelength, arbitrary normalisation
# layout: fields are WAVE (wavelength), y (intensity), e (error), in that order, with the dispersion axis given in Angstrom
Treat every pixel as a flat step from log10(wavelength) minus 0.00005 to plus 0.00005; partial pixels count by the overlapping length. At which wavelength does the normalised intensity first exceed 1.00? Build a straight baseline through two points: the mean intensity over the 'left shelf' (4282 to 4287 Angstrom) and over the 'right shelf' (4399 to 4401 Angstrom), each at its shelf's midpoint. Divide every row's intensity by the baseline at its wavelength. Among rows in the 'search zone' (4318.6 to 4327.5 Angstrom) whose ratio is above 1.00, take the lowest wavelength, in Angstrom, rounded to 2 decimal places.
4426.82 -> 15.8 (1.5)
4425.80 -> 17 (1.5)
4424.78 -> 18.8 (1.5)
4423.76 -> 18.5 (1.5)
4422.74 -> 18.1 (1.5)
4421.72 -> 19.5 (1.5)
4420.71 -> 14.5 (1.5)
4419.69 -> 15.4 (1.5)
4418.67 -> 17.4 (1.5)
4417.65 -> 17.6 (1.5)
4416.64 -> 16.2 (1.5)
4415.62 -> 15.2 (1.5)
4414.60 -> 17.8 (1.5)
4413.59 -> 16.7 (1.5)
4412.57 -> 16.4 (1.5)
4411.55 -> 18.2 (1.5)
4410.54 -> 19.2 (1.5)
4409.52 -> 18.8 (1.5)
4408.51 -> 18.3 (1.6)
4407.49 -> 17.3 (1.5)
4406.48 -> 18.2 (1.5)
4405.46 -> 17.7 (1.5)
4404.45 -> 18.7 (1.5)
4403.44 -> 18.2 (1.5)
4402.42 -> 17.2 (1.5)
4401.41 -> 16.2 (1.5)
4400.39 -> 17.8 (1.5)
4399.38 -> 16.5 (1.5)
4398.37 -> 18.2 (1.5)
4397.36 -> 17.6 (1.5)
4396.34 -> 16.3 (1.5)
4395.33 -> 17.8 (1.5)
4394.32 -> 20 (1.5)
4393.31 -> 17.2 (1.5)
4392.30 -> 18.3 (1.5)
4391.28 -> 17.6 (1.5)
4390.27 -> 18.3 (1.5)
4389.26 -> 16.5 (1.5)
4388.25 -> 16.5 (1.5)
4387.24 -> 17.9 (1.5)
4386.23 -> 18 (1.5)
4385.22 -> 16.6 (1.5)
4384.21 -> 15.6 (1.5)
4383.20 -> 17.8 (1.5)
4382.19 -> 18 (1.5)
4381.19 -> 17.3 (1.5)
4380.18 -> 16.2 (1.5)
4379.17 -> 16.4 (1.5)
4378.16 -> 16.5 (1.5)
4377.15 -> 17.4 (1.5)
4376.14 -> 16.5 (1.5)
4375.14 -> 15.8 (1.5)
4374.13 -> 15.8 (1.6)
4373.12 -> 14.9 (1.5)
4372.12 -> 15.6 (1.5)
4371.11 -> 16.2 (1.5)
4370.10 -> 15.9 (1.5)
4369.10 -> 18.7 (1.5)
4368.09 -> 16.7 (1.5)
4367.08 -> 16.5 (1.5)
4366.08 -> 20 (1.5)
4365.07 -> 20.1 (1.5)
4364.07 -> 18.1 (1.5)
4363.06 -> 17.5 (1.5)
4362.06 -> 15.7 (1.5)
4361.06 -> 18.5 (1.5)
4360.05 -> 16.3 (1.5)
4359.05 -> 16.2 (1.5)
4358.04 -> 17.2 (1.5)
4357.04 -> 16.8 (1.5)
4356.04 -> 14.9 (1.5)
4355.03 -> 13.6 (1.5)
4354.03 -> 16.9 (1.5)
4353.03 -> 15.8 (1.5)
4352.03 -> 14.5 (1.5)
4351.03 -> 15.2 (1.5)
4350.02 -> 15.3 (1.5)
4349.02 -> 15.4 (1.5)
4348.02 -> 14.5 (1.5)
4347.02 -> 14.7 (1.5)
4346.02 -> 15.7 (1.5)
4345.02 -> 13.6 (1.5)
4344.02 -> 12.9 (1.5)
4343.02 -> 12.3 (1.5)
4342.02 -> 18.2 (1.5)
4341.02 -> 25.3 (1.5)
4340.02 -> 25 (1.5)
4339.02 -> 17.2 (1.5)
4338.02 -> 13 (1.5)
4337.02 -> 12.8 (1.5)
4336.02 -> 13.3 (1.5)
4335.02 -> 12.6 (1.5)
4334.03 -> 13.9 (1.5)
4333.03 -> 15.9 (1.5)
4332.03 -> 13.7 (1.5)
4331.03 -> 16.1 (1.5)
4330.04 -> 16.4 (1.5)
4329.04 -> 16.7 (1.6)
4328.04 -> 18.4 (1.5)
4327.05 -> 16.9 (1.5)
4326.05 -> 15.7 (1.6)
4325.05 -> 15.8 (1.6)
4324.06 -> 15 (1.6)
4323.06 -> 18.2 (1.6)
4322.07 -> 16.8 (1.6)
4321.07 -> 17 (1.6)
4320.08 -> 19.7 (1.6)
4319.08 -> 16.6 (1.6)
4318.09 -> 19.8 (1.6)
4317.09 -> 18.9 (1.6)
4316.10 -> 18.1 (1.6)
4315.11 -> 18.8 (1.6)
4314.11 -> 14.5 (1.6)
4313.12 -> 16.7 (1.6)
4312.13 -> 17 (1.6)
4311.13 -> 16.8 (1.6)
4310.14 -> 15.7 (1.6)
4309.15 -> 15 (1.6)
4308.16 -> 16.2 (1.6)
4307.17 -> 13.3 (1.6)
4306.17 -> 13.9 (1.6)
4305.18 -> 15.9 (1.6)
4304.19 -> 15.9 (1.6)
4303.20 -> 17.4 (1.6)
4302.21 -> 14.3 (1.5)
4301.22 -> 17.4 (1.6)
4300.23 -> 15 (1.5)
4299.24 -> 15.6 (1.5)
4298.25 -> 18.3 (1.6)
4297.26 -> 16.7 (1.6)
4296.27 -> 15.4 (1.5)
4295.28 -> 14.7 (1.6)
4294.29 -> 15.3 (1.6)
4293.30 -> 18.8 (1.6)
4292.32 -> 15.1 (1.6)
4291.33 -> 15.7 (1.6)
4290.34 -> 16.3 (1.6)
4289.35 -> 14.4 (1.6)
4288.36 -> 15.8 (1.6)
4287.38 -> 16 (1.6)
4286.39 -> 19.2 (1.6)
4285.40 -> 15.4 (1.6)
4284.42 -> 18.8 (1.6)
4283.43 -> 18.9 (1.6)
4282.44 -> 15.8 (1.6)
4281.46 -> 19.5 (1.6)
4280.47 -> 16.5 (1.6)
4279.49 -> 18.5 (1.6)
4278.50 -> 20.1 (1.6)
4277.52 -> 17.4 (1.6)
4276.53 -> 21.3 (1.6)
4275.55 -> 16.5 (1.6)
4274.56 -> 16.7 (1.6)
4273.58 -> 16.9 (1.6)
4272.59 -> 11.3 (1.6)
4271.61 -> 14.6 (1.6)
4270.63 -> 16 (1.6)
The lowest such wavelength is 4320.08 Angstrom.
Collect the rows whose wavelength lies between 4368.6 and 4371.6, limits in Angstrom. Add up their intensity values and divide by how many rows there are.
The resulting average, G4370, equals 16.9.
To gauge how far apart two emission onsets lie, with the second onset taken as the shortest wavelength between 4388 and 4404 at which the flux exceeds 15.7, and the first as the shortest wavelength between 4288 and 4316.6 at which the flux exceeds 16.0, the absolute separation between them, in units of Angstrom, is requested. 97.9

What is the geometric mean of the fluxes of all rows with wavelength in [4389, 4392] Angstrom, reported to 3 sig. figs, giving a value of 17.5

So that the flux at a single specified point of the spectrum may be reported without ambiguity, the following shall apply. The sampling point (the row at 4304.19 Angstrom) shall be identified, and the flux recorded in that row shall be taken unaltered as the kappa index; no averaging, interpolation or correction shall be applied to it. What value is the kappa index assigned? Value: 15.9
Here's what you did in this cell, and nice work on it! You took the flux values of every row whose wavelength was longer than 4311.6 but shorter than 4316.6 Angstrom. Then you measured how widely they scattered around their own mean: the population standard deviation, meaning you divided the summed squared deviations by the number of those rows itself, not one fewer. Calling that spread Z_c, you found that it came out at 1.47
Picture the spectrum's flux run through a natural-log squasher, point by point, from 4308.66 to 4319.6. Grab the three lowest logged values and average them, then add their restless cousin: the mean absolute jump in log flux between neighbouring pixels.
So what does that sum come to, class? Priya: 2.80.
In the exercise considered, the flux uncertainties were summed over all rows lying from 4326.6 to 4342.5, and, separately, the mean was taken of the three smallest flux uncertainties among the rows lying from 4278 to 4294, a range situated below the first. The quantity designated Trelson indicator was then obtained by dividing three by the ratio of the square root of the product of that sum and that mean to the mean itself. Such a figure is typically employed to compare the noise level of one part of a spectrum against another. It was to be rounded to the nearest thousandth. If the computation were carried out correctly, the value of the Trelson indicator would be 0.773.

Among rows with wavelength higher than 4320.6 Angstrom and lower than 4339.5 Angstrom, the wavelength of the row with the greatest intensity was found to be 4328.04 Angstrom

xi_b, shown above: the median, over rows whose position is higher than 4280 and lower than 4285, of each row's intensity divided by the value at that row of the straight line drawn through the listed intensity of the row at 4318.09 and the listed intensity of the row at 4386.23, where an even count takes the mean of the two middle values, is 0.91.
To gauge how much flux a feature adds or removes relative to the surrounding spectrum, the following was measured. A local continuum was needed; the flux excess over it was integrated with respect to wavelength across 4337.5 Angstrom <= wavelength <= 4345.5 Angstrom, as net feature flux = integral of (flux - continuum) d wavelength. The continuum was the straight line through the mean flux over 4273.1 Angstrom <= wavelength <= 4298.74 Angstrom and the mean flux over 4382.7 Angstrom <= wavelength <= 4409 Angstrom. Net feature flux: -1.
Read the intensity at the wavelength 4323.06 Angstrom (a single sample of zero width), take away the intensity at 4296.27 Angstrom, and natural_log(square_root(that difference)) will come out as 0.51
